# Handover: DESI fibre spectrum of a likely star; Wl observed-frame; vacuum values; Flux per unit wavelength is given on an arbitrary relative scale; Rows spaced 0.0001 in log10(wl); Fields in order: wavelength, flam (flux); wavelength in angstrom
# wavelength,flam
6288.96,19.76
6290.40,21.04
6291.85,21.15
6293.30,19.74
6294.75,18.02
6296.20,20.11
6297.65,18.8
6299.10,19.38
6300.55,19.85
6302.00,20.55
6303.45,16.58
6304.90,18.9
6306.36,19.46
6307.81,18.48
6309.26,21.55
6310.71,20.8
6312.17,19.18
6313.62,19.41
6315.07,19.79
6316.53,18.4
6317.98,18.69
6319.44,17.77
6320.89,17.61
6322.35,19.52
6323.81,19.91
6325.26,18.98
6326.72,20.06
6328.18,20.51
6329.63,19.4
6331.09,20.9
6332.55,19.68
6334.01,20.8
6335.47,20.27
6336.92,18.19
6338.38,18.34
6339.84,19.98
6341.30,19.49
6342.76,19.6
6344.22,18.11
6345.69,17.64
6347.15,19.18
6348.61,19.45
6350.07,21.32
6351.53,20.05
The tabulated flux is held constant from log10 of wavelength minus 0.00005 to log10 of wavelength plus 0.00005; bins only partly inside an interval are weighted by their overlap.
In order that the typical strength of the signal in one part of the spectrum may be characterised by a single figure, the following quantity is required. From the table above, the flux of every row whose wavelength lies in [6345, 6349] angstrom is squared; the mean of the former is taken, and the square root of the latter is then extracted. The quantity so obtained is 18.8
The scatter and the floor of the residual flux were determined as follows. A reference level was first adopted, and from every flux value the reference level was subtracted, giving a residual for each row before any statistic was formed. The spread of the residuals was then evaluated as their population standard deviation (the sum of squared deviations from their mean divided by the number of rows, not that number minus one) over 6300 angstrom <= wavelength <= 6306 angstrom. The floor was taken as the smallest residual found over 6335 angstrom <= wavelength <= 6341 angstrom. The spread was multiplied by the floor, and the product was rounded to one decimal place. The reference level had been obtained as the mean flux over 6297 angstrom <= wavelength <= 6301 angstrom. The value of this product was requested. -1.7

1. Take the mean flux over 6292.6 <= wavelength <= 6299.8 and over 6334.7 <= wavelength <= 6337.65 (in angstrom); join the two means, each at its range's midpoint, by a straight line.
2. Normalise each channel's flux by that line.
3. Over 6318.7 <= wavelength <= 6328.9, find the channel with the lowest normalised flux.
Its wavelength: 6320.89 angstrom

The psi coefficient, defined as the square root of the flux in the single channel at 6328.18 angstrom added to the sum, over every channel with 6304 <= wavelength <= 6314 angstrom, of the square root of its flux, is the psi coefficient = 36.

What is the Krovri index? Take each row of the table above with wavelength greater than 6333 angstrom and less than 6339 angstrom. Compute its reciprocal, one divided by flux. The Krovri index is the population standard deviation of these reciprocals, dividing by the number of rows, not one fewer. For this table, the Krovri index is 0.0031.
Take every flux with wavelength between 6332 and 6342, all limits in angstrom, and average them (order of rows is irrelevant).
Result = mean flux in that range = 19.5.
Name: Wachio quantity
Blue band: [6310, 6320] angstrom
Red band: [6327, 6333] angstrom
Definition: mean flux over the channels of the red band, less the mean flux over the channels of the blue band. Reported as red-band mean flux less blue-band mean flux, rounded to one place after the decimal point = 1.0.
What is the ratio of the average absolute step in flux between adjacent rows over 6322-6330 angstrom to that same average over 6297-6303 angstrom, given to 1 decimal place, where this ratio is 1.4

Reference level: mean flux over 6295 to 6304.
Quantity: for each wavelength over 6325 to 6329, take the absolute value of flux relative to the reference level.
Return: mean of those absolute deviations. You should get 0.8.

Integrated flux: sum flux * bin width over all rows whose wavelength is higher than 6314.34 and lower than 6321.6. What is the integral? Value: 134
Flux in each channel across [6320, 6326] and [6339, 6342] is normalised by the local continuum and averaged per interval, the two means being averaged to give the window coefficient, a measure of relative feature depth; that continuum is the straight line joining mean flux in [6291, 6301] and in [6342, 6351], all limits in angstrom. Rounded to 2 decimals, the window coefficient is 1.00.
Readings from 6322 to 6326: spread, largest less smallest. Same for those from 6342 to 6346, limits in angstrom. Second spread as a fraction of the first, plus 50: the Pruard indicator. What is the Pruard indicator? 52.1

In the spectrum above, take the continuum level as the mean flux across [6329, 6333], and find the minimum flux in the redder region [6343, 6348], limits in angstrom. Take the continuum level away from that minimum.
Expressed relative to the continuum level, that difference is -0.118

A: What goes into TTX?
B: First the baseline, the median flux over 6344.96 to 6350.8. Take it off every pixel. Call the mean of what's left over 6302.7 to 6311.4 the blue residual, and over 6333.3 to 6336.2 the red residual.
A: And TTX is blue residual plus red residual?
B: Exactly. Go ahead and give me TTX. 1.2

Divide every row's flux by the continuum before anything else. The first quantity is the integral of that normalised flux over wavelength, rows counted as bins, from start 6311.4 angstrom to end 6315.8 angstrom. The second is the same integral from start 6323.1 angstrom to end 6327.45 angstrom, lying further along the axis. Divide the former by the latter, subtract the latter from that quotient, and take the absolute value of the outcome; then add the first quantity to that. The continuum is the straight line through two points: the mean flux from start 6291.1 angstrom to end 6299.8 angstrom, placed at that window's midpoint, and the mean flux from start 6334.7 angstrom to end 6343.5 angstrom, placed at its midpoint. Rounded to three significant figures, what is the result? 7.81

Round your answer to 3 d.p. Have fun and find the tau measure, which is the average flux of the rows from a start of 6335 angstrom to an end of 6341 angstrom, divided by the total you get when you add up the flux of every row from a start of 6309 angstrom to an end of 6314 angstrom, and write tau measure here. 0.237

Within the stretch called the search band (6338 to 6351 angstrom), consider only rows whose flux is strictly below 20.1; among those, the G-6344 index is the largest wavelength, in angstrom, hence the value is 6348.61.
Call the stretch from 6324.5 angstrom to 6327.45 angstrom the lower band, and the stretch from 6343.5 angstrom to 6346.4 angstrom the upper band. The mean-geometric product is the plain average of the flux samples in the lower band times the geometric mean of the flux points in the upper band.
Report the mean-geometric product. 349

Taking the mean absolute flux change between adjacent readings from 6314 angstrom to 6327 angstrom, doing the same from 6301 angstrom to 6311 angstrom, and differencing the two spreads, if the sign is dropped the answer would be 1.06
